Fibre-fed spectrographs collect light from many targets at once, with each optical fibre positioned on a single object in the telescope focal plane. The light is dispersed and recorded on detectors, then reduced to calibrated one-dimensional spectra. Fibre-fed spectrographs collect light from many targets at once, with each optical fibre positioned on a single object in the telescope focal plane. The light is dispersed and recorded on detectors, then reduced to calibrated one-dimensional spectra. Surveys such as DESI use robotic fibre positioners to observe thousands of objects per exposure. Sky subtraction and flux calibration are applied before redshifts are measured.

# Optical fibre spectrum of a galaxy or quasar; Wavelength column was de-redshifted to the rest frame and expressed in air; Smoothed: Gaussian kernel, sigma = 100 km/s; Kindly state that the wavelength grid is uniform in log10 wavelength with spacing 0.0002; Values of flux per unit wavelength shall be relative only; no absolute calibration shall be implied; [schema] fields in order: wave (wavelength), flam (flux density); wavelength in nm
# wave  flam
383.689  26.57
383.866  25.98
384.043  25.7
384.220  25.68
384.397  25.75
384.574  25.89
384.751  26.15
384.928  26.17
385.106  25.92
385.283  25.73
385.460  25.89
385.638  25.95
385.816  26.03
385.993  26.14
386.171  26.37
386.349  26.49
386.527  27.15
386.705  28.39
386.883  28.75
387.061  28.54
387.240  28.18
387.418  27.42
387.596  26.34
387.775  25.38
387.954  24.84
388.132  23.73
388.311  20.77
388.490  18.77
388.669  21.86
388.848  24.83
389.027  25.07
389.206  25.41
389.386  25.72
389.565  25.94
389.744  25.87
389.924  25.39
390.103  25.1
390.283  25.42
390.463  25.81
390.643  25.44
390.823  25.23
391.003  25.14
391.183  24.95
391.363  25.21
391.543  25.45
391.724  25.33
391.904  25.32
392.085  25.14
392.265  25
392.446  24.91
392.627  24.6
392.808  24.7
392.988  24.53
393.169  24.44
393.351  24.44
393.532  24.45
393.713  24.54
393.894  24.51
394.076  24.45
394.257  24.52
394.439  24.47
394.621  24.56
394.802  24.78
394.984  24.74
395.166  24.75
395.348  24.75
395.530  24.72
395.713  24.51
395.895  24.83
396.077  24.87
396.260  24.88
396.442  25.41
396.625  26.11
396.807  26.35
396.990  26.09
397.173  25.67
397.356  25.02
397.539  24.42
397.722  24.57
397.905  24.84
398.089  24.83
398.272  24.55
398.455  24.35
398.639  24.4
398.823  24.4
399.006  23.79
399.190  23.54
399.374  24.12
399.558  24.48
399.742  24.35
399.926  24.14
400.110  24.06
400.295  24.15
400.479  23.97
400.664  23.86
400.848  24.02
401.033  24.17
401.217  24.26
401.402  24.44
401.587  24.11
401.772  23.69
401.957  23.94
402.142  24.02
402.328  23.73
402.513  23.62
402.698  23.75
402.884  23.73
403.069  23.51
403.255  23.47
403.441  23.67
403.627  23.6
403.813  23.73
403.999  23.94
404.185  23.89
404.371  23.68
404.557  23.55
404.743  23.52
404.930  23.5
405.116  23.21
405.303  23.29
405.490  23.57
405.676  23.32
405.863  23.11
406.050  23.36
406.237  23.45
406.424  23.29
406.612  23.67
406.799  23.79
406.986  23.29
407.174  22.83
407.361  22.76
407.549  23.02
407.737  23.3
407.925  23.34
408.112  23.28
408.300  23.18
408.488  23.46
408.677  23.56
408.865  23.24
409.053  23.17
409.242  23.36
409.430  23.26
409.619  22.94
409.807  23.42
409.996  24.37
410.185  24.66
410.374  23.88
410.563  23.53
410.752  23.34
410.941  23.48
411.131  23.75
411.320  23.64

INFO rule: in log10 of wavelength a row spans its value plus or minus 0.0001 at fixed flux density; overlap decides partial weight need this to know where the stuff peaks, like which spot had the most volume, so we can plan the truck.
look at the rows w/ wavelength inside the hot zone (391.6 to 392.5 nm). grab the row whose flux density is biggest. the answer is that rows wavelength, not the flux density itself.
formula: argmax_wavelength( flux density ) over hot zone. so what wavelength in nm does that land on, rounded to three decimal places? 391.724 nm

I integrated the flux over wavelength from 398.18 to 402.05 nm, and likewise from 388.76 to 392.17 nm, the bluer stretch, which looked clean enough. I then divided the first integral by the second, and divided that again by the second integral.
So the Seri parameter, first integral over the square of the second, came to 0.012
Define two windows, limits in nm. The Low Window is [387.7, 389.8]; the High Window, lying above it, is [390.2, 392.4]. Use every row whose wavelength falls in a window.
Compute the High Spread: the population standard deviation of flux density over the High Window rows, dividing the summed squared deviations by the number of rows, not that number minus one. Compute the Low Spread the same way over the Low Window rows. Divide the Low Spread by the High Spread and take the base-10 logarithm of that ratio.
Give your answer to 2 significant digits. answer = 1.0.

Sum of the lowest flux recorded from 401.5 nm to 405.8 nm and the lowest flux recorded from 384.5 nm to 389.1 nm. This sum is 42.0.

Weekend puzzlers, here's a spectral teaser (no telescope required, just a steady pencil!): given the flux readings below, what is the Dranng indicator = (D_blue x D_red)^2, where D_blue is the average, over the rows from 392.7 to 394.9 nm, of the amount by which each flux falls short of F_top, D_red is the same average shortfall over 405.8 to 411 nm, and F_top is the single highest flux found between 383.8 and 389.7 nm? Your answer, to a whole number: 508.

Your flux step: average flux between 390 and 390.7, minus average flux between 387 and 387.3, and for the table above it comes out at -2.9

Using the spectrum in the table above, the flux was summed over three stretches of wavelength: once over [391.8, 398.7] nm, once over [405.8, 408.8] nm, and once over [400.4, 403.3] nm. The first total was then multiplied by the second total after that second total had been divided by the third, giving 920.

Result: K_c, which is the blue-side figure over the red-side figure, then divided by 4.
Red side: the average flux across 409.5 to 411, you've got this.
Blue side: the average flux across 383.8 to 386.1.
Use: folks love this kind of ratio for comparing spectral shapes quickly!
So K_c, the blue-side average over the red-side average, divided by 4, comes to 0.273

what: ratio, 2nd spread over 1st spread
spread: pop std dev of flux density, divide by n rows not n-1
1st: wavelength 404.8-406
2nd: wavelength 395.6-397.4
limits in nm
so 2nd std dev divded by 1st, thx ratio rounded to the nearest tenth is 3.9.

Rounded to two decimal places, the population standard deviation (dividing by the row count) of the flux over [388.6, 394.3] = 0.71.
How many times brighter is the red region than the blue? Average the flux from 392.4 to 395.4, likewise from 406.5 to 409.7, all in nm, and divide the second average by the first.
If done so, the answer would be 0.95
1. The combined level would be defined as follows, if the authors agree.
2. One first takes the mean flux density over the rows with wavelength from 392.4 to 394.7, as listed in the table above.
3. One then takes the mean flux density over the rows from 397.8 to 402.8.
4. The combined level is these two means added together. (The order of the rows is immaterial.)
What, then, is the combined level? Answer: 48.7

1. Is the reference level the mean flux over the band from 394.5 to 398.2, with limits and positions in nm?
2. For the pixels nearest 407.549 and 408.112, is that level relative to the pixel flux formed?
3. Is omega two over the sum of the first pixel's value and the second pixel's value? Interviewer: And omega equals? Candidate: 0.92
